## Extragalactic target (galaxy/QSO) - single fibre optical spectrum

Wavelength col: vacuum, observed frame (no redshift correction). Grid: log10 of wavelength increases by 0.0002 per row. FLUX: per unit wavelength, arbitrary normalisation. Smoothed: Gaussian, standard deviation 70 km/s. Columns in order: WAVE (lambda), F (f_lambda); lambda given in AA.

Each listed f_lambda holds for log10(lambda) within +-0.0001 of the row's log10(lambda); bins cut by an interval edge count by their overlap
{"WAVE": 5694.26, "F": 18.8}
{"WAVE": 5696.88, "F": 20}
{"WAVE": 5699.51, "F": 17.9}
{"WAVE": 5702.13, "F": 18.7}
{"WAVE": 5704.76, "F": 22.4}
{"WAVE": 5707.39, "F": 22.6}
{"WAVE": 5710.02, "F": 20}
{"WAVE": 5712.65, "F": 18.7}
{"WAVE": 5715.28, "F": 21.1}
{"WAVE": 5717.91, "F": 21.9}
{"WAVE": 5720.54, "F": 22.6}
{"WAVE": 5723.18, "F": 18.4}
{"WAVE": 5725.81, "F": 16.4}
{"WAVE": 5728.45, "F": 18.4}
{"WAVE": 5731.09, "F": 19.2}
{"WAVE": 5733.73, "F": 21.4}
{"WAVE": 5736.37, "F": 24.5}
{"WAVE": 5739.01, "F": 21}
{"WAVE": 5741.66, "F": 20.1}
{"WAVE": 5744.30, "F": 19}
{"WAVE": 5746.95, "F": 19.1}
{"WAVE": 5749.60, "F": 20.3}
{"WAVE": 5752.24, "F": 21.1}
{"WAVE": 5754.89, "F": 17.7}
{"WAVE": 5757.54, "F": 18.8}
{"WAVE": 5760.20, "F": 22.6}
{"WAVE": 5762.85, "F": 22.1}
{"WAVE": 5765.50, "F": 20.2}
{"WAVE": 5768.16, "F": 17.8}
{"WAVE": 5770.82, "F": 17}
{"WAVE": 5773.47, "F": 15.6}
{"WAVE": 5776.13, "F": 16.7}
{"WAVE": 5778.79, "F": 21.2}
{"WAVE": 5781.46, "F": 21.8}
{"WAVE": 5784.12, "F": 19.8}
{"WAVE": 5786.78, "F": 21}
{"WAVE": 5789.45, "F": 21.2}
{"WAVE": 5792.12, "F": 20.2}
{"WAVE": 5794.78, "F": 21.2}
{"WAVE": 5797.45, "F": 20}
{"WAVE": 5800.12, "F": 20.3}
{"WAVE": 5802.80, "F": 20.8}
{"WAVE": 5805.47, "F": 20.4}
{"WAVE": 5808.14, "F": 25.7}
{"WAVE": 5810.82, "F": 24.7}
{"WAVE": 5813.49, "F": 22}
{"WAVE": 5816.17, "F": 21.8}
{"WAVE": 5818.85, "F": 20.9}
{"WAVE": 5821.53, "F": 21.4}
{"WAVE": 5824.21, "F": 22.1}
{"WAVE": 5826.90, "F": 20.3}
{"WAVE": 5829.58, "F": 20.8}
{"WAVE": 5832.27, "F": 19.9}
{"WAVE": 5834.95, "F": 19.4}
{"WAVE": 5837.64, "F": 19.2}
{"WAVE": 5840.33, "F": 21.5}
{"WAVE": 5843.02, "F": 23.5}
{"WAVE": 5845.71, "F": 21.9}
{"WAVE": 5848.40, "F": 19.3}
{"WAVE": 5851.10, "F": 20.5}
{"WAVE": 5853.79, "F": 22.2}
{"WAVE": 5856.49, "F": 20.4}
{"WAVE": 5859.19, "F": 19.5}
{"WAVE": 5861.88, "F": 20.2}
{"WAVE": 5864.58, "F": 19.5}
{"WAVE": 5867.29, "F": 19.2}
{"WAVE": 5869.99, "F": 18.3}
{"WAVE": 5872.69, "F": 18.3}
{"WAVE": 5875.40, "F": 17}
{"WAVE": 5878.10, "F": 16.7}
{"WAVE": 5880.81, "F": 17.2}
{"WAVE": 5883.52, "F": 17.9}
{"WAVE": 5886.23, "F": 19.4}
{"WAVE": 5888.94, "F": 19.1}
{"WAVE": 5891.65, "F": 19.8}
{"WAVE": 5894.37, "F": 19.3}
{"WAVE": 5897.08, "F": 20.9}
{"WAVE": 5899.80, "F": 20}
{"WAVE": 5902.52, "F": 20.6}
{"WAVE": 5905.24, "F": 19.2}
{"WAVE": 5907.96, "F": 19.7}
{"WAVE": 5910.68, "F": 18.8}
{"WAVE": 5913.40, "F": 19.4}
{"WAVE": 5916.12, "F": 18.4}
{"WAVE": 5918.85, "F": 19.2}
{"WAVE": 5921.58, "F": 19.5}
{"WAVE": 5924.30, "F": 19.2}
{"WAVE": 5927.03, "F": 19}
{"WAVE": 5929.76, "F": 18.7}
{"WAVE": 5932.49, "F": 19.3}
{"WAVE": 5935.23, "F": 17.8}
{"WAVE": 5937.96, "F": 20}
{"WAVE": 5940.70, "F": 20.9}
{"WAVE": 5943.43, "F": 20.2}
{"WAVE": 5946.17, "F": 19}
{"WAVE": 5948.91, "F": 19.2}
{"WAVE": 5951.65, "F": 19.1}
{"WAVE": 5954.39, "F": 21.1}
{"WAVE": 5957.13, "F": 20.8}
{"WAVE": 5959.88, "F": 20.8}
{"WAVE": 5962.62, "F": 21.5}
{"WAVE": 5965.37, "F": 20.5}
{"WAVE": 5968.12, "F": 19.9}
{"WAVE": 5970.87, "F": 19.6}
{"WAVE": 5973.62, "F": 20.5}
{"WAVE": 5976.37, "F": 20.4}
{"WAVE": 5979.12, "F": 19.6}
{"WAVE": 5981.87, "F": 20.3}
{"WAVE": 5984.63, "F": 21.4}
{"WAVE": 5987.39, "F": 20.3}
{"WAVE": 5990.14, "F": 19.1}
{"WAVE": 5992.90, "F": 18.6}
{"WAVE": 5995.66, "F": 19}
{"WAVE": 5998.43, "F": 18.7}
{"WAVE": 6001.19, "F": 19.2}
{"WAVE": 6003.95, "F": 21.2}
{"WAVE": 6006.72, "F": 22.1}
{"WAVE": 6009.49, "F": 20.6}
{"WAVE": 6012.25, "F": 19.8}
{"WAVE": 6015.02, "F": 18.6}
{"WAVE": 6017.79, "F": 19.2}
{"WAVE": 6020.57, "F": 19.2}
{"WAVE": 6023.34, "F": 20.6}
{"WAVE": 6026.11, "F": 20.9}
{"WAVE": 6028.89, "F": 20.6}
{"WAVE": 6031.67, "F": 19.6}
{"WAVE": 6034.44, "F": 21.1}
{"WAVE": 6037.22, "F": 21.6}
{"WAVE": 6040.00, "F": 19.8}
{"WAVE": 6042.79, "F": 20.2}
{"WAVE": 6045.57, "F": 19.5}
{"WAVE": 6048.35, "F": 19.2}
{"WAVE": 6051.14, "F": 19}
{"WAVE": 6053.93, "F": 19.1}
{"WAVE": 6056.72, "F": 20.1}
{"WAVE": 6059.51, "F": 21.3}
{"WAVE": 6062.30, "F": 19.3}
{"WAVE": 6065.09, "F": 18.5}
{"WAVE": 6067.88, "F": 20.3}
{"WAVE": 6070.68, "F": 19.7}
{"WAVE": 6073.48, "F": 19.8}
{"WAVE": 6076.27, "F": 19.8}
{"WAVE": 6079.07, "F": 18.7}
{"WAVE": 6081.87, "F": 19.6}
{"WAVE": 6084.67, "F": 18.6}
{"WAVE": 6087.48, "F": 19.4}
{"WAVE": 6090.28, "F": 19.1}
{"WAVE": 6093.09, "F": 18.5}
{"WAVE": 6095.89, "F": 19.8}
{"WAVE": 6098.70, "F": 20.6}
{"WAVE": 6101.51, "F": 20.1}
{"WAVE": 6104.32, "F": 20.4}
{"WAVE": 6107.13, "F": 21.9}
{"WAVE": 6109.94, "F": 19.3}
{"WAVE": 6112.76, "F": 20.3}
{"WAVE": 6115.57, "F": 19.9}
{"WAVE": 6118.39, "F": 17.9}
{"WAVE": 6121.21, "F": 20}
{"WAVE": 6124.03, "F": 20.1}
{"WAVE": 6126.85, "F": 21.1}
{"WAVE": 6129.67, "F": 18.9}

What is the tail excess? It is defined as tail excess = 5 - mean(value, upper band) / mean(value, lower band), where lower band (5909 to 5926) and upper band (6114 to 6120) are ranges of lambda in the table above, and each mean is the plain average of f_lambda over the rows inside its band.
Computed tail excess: 4.01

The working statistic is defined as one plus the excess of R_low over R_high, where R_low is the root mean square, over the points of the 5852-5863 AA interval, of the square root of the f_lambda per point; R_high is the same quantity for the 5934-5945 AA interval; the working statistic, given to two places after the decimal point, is 1.09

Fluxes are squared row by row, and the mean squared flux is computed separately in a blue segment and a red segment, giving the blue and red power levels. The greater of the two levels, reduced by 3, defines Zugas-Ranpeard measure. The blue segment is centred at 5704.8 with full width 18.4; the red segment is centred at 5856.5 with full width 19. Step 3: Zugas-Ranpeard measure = 407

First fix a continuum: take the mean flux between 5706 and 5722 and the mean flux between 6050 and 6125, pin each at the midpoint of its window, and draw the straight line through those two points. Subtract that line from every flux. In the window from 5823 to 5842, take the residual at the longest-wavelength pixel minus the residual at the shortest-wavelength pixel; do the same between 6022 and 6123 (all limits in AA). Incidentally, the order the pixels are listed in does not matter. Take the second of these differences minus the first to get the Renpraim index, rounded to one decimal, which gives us 0.3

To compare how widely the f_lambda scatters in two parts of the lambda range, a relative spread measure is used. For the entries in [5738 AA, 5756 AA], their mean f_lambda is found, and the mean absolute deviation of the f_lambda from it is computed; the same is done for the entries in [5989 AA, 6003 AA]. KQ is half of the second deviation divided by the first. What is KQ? 0.11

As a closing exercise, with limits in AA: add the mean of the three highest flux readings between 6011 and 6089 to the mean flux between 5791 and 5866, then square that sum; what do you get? 1797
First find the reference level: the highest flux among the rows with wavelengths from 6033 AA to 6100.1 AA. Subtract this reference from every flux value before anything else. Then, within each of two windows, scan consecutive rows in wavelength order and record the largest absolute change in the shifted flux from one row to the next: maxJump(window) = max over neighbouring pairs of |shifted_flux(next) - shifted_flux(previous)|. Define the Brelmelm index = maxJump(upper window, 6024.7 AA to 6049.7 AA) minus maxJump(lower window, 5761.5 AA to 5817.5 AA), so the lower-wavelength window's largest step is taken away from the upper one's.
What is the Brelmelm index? -3.5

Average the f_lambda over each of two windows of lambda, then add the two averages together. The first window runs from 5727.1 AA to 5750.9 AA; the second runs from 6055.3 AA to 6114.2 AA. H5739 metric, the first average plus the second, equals 40.1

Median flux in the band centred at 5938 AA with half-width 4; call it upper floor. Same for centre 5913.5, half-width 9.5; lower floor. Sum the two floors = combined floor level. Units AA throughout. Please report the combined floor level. 39.2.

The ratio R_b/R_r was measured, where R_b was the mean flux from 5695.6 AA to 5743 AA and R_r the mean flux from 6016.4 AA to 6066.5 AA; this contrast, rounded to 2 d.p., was 1.02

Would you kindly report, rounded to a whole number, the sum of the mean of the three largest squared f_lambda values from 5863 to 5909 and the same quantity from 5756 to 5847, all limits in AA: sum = 1028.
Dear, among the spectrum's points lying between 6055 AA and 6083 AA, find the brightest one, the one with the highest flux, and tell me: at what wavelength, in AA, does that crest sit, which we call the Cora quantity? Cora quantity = 6059.51 AA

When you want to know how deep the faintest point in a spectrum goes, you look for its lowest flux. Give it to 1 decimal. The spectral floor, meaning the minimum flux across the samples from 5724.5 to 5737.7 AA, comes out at 16.4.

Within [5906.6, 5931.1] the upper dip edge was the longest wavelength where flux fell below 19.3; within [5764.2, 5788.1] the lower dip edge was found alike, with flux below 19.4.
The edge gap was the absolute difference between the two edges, 153.6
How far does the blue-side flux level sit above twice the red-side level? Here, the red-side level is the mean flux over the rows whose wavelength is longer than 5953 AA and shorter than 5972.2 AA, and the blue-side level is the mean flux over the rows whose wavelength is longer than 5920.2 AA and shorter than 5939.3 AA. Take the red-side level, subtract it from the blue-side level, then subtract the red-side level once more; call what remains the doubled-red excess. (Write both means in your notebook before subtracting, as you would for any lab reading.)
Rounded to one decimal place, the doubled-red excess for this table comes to -22.1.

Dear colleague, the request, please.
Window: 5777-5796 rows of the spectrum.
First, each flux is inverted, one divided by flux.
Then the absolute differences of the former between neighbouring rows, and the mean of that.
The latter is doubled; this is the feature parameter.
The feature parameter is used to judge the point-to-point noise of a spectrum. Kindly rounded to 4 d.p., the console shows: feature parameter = 0.0046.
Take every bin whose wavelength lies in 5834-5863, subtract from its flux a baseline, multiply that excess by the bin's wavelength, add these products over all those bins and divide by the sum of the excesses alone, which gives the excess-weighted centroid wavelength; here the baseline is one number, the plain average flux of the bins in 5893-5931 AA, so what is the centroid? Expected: 5848.0 AA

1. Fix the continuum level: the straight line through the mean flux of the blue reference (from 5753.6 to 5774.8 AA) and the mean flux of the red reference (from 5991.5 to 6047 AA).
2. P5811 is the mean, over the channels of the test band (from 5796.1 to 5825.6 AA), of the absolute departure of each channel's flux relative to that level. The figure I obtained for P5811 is 2.7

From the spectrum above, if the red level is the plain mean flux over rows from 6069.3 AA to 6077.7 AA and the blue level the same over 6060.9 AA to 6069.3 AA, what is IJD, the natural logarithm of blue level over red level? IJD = -0.02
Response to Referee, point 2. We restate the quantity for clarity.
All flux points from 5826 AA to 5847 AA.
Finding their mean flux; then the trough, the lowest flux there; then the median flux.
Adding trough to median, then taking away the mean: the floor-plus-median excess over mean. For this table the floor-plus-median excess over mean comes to 18.9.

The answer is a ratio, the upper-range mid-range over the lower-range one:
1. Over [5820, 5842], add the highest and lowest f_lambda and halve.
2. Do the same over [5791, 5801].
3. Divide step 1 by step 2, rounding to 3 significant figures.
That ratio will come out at 1.00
